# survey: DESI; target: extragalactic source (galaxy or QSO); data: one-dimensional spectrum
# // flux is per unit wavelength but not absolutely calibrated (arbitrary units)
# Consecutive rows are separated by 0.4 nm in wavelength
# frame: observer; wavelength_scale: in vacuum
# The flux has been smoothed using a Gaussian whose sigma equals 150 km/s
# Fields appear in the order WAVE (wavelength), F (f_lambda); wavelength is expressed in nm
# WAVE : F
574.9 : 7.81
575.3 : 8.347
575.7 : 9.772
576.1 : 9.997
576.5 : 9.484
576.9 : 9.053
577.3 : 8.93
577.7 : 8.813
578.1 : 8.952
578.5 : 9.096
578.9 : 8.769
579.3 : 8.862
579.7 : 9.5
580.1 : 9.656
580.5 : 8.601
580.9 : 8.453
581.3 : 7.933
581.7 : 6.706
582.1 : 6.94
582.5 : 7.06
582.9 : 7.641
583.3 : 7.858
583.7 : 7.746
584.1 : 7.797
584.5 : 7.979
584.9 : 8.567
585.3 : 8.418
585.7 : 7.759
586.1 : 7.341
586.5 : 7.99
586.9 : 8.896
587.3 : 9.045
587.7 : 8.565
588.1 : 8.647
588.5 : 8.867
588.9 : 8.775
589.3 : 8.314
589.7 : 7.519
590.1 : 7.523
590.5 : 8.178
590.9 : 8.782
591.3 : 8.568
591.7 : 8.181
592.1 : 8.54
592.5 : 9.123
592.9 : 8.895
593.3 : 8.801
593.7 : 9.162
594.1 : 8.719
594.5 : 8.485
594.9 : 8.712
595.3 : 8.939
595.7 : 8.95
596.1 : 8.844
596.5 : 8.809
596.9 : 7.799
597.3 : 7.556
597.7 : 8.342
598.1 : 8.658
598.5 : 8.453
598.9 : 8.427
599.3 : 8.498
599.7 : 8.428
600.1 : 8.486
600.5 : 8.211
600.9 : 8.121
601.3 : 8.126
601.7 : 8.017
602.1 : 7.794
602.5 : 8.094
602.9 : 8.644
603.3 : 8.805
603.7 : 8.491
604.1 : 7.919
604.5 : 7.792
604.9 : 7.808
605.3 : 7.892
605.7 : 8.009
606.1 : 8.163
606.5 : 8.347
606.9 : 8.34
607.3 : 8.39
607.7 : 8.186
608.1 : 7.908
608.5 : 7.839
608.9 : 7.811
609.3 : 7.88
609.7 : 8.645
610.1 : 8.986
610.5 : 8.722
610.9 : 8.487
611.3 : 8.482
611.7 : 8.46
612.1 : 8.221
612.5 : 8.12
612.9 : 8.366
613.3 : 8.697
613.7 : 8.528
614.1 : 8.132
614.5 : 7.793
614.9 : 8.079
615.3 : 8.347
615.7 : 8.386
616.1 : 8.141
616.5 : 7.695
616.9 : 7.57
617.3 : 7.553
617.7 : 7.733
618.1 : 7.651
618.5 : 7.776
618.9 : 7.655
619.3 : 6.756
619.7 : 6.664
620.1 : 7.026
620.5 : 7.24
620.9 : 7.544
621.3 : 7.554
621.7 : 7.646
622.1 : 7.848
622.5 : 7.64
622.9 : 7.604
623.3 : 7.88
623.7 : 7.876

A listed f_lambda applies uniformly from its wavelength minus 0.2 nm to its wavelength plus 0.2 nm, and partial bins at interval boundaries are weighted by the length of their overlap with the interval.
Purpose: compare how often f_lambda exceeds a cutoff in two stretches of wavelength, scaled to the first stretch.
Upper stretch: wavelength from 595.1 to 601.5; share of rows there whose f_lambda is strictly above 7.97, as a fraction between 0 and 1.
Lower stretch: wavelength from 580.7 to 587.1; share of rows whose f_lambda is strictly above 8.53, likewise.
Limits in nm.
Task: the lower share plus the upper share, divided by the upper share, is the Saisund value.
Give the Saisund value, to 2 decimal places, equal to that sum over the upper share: 1.14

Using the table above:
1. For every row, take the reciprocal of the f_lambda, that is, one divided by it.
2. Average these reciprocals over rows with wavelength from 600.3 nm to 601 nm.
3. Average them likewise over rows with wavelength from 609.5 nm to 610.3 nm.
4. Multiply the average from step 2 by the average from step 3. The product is 0.0139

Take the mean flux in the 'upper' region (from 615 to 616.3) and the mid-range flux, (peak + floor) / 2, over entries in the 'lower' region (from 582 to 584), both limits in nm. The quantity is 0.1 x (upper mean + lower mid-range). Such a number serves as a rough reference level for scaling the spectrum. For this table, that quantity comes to 1.57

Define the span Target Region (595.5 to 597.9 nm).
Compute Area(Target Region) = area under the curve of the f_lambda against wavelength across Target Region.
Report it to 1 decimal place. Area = 20.1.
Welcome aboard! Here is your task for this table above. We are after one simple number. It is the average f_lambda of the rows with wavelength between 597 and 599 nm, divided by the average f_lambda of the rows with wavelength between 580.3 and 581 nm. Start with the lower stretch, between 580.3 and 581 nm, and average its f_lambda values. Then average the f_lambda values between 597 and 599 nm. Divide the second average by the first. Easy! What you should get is 0.97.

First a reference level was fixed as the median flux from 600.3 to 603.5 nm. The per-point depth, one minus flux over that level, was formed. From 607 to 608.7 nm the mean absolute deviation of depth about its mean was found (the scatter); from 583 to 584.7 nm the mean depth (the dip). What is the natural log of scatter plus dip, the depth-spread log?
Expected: -2.8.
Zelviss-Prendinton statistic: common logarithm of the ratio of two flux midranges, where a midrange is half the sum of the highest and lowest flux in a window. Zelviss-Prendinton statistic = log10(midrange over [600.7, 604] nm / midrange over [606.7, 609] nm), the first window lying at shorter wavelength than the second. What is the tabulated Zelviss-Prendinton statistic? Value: 0.011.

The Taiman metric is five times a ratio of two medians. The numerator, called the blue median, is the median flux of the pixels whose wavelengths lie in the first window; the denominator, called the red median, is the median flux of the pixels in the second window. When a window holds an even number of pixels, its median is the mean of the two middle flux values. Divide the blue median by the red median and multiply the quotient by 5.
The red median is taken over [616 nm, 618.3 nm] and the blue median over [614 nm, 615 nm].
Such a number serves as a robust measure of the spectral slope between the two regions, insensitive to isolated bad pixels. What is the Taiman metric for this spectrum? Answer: 5.26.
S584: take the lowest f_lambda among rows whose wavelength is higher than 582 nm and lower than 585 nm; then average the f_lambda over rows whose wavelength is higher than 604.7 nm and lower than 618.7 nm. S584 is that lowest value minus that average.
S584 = -1.2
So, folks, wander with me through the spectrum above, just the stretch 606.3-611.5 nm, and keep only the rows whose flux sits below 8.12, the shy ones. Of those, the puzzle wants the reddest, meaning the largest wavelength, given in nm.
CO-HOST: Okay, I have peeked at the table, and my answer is 609.3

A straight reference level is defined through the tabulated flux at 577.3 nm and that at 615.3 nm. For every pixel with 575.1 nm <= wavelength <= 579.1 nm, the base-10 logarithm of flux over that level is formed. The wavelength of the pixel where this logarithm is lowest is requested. 575.3 nm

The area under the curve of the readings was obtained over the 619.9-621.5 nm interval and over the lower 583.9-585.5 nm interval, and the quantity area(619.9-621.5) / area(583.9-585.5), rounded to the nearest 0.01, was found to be 0.90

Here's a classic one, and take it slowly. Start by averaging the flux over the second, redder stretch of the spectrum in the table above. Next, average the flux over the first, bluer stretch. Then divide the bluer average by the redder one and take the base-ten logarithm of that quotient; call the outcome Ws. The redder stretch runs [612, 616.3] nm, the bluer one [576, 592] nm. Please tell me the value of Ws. 0.01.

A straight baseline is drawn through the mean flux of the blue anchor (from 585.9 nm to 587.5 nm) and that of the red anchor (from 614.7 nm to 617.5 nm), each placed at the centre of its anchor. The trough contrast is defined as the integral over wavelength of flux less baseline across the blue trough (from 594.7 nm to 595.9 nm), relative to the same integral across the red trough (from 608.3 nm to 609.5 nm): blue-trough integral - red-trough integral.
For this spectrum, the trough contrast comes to 1.0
